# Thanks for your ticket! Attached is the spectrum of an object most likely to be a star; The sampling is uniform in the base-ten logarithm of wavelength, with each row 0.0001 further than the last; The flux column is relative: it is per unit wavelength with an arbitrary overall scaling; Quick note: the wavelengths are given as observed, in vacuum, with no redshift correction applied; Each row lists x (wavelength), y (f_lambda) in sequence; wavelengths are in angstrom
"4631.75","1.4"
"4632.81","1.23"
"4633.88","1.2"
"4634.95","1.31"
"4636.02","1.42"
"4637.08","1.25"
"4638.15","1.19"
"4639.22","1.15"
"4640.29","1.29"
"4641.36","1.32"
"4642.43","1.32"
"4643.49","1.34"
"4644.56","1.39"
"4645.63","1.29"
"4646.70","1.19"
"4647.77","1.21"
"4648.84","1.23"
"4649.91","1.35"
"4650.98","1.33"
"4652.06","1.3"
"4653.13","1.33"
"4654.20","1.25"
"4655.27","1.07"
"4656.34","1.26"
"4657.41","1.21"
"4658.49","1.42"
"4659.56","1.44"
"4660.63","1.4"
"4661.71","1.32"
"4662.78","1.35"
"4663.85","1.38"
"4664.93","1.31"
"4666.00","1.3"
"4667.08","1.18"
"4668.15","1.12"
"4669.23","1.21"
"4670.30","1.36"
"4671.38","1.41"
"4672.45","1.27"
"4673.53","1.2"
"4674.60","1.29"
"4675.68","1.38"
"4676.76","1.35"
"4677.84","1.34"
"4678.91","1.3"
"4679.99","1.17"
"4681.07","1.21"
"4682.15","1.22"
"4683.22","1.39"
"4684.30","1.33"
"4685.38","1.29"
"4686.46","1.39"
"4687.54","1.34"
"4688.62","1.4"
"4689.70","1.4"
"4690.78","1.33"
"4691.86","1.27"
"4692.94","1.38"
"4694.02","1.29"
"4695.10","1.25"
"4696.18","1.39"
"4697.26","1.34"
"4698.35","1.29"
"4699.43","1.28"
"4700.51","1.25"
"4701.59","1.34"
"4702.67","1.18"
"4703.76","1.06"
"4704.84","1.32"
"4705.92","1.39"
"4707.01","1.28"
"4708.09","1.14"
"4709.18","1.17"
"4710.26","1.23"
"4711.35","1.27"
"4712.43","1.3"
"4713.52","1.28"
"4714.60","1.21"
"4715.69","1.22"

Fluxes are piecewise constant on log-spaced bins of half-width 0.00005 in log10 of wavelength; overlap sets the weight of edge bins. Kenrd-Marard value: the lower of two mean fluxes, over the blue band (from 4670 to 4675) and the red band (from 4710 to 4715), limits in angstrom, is 1.26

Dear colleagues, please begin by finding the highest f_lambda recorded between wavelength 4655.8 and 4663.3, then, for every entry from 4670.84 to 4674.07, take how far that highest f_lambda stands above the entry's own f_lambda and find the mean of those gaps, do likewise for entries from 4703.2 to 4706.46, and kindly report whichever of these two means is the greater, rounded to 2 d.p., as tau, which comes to 0.18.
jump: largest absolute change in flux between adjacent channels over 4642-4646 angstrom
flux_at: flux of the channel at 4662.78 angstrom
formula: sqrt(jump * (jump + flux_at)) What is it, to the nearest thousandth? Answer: 0.381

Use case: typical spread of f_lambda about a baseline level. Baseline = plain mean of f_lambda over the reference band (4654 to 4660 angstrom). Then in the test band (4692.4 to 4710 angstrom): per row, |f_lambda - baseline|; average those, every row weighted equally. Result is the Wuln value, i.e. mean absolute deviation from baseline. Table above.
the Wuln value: 0.072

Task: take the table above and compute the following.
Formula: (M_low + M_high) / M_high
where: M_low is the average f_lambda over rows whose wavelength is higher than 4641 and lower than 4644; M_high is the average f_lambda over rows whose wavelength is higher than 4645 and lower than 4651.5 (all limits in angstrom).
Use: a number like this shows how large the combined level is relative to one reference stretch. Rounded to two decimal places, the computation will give 2.05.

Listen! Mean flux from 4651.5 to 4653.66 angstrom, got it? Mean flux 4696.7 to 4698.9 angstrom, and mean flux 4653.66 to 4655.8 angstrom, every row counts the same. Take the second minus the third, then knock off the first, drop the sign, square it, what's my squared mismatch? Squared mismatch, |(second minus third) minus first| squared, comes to 1.35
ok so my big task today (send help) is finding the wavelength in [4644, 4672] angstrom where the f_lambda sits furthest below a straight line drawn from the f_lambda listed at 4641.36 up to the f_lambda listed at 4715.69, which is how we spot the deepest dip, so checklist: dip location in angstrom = 4655.27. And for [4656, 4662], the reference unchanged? 4657.41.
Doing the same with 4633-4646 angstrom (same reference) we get 4639.22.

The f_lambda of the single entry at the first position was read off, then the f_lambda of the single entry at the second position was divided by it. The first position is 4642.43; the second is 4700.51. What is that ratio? 0.95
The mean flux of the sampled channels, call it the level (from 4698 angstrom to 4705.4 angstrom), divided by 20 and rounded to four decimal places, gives 0.0623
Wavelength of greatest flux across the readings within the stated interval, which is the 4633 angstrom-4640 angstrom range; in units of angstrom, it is 4636.02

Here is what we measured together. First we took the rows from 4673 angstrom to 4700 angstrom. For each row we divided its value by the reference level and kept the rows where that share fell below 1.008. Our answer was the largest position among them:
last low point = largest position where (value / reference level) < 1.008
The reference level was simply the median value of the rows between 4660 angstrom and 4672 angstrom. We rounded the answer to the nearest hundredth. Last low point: 4699.43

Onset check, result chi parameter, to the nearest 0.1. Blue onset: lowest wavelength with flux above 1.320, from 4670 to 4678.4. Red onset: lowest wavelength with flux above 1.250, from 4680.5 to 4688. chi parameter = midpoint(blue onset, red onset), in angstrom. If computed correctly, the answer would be 4676.8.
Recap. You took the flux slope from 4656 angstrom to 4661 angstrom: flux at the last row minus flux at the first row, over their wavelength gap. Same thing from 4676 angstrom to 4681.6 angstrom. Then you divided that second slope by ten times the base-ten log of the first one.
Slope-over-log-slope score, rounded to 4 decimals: 0.0022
